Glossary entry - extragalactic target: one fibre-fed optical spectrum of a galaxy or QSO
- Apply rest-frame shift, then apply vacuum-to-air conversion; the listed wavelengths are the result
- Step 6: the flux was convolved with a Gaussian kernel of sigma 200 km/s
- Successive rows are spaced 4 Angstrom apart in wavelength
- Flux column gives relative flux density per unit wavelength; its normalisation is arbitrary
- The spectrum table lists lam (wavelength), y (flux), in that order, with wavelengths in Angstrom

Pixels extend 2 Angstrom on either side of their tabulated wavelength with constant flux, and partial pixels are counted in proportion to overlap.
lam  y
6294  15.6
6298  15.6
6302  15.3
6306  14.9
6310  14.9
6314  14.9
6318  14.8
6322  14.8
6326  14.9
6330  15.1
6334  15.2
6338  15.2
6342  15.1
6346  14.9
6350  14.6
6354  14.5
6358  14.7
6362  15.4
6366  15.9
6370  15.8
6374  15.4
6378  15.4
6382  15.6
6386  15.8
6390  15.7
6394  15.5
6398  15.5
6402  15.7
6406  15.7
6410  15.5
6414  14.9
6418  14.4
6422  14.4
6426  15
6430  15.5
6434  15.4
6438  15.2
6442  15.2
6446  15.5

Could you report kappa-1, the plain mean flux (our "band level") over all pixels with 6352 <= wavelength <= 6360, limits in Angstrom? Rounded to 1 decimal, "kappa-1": 14.6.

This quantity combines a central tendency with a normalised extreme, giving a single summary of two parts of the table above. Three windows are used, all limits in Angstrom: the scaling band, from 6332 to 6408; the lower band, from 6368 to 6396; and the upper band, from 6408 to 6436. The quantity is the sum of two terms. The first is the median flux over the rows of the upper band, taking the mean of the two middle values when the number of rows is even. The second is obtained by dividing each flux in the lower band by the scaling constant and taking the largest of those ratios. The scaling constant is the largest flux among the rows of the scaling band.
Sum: 16.0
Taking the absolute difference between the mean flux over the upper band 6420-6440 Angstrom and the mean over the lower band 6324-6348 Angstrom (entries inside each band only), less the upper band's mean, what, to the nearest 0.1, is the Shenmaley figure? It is -15.1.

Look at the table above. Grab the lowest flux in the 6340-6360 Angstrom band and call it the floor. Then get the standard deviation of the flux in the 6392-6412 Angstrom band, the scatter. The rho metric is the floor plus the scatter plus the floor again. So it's 29.1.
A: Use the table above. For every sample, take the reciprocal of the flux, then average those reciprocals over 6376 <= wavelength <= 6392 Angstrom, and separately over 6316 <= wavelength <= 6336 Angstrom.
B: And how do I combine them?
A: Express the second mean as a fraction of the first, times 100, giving 104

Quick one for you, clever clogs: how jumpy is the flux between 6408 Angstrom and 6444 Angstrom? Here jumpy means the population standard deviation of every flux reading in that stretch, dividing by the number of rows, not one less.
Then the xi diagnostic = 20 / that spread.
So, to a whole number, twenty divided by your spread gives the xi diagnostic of 50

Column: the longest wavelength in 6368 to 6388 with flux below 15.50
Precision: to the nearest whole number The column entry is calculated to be 6378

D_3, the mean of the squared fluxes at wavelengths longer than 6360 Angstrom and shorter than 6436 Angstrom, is 237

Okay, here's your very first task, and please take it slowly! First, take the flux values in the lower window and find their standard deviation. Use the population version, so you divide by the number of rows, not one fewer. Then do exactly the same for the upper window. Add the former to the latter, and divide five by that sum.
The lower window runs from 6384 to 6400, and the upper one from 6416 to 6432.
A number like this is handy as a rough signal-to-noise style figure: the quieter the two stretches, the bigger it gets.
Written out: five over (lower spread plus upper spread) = 8.5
